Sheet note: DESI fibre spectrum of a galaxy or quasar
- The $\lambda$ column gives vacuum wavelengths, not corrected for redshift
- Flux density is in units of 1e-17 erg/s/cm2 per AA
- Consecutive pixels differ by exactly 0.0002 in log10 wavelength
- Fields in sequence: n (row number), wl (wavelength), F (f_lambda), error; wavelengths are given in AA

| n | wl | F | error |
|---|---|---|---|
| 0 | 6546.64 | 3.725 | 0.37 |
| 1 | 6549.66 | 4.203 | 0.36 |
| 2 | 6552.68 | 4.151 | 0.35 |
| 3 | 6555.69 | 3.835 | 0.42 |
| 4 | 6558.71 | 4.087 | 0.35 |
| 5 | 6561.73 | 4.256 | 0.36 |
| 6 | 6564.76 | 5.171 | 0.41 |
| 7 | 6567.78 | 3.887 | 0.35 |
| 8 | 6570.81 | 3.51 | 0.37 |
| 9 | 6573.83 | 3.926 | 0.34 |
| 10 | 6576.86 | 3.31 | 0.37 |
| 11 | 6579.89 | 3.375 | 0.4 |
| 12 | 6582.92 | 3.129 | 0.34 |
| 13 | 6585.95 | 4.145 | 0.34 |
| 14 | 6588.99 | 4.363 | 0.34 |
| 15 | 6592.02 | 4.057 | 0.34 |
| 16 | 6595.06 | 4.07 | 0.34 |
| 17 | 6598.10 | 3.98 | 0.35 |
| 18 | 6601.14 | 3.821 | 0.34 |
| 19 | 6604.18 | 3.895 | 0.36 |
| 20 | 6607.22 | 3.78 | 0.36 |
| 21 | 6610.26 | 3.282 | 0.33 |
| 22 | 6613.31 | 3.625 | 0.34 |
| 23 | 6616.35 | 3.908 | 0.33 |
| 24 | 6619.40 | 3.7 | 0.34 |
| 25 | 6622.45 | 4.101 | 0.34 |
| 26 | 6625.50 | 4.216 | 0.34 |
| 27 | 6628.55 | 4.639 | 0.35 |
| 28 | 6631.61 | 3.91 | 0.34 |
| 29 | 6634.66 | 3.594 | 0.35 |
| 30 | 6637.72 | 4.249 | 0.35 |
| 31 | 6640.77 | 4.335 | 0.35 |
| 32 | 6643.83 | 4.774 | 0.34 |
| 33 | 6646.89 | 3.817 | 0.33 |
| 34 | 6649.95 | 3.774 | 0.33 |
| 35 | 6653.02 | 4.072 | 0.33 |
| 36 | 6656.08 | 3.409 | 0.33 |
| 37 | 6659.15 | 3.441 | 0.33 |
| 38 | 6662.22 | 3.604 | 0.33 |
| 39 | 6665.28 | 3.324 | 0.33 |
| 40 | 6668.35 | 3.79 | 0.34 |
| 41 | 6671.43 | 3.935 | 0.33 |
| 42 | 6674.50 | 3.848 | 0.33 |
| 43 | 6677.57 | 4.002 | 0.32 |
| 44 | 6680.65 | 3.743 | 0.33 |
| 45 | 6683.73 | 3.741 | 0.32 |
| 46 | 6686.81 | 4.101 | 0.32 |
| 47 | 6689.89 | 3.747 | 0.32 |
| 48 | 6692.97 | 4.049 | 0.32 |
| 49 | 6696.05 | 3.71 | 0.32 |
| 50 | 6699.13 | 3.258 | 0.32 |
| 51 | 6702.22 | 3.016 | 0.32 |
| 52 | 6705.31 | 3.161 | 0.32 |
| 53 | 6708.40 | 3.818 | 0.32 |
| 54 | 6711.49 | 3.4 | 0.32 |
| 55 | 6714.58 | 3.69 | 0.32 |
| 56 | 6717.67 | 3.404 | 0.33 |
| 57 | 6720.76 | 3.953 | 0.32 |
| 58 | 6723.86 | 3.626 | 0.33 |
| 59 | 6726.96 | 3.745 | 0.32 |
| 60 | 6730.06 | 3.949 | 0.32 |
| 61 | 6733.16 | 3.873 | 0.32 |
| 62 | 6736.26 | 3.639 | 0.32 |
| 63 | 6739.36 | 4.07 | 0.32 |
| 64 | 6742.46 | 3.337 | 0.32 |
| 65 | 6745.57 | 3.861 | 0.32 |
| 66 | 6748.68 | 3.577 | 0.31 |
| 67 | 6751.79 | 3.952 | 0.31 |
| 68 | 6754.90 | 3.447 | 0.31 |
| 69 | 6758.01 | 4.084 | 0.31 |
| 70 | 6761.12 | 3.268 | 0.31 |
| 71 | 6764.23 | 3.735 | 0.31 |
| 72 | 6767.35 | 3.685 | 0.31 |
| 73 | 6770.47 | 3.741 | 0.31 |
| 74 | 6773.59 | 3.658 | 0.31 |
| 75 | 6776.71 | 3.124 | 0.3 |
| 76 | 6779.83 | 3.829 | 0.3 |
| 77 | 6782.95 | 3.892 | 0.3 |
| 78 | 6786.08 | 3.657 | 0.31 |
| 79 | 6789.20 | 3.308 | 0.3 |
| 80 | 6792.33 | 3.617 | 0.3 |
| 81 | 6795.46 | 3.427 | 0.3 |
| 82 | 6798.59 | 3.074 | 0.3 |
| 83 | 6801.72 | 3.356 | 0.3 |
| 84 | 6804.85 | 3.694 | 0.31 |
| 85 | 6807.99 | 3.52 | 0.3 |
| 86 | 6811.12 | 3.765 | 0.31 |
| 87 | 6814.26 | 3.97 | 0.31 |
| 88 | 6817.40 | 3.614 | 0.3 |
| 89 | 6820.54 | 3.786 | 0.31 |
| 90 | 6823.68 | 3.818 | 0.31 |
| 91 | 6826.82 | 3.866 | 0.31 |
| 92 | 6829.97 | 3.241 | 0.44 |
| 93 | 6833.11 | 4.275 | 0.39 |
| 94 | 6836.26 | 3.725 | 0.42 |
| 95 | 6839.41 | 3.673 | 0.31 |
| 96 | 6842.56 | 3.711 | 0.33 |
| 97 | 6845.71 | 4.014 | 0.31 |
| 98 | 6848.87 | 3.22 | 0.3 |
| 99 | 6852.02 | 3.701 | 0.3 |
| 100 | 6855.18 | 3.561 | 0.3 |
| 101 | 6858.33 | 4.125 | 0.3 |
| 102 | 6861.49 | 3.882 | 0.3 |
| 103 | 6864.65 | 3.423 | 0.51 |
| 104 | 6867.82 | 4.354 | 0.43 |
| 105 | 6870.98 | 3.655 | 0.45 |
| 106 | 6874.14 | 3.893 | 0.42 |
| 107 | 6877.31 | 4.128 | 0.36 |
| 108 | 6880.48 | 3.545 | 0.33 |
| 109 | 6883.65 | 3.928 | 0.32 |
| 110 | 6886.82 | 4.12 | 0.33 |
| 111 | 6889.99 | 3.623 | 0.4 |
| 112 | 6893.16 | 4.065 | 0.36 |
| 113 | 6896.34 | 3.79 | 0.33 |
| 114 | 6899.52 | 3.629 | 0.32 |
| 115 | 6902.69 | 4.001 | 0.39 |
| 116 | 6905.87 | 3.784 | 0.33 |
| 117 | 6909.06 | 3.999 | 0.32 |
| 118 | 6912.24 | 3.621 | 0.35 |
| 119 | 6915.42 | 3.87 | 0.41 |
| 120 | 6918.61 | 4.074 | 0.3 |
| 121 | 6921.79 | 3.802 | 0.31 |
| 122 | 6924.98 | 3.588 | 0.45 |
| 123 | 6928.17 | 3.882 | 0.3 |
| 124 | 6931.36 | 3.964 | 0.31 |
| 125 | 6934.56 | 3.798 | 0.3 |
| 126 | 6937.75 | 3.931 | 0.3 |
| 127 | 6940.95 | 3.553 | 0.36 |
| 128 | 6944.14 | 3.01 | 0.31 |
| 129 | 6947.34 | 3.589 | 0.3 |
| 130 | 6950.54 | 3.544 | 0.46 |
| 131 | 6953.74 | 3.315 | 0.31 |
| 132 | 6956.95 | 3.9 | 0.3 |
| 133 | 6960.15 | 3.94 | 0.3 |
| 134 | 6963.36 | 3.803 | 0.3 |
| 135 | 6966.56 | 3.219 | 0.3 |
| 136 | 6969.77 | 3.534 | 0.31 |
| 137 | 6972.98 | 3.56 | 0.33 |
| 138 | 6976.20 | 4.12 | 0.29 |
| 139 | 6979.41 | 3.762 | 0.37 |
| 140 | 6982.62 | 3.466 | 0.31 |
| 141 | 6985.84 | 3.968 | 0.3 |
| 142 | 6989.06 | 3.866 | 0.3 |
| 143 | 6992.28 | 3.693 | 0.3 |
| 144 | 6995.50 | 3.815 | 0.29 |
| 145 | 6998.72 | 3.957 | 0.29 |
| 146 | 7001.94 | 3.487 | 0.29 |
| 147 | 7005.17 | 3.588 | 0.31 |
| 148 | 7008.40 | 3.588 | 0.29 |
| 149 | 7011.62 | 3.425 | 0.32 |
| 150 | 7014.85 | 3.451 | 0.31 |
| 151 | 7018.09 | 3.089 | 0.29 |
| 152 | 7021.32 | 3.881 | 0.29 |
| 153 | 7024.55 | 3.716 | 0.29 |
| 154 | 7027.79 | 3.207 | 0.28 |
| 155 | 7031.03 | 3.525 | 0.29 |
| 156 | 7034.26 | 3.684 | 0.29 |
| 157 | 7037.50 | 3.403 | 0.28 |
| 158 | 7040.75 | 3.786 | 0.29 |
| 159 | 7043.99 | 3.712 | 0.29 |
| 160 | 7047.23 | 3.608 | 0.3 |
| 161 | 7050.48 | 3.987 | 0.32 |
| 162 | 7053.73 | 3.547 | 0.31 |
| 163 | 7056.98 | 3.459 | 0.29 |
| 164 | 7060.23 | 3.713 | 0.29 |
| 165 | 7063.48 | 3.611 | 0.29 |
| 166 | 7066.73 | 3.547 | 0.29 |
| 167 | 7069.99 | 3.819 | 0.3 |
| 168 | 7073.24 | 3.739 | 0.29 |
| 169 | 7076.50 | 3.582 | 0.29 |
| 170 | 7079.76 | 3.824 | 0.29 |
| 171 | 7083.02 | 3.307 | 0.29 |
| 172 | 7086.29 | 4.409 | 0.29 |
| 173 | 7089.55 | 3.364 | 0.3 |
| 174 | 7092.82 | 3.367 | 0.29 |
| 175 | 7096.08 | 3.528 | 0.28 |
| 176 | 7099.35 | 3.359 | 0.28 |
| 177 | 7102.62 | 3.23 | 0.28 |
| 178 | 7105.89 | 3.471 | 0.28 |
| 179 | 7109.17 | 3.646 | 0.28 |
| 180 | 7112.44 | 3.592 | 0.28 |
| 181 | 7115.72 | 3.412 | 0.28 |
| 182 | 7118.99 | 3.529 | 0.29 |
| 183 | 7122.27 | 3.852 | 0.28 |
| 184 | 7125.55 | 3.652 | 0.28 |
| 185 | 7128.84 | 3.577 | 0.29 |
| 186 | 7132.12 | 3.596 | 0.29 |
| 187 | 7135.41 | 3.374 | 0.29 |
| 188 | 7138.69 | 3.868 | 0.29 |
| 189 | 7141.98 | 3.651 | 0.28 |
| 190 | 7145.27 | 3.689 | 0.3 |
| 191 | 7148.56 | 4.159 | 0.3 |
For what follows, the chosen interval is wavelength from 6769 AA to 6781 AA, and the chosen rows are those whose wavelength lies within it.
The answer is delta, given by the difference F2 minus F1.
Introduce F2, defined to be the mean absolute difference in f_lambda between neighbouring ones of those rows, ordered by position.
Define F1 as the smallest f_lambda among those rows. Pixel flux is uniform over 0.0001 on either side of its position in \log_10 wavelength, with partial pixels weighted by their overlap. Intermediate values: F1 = 3.124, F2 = 0.44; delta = -2.7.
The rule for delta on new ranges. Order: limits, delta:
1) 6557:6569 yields -3.1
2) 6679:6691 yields -3.5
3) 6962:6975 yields -2.9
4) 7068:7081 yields -3.4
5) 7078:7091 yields -2.4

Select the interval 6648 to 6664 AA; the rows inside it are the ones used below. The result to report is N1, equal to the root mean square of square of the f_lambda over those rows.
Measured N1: 13.6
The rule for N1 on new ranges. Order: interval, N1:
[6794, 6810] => 11.8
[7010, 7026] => 12.6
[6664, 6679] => 14.4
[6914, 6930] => 14.8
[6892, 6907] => 14.9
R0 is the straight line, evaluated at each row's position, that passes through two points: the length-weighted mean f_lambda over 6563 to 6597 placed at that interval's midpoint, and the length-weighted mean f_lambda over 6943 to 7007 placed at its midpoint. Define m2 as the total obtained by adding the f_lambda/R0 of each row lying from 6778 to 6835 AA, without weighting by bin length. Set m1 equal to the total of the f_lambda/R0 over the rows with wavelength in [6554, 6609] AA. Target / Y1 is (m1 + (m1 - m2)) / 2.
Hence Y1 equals 9.35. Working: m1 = 18.1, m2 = 17.5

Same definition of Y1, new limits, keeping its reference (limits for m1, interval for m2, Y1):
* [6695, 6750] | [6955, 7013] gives 7.93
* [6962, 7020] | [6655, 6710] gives 9.36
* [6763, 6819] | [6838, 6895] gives 7.93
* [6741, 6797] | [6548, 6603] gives 8.09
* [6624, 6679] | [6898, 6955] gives 9.24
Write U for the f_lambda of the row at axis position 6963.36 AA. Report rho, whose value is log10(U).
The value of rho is 0.580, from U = 3.803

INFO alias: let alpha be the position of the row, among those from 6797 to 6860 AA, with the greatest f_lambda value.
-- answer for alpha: 6833.11 AA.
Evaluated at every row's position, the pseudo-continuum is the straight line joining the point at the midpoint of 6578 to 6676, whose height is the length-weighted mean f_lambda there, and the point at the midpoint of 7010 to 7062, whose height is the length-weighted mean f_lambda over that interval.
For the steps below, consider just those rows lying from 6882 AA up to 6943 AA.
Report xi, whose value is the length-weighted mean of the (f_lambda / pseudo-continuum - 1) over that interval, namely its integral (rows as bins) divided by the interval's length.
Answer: 0.047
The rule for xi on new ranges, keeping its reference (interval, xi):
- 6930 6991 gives 0.012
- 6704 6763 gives -0.030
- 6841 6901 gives 0.031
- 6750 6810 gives -0.047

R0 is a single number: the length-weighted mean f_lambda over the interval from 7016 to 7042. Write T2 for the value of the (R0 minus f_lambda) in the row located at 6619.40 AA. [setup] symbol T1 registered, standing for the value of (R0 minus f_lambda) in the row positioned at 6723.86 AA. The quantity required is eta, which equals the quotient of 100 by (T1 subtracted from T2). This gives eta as -1351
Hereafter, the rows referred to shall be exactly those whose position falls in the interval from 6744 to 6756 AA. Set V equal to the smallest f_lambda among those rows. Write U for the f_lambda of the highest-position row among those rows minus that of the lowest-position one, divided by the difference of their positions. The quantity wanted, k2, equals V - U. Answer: 3.49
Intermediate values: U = -0.04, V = 3.447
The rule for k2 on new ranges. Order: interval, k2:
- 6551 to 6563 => 3.82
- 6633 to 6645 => 3.47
